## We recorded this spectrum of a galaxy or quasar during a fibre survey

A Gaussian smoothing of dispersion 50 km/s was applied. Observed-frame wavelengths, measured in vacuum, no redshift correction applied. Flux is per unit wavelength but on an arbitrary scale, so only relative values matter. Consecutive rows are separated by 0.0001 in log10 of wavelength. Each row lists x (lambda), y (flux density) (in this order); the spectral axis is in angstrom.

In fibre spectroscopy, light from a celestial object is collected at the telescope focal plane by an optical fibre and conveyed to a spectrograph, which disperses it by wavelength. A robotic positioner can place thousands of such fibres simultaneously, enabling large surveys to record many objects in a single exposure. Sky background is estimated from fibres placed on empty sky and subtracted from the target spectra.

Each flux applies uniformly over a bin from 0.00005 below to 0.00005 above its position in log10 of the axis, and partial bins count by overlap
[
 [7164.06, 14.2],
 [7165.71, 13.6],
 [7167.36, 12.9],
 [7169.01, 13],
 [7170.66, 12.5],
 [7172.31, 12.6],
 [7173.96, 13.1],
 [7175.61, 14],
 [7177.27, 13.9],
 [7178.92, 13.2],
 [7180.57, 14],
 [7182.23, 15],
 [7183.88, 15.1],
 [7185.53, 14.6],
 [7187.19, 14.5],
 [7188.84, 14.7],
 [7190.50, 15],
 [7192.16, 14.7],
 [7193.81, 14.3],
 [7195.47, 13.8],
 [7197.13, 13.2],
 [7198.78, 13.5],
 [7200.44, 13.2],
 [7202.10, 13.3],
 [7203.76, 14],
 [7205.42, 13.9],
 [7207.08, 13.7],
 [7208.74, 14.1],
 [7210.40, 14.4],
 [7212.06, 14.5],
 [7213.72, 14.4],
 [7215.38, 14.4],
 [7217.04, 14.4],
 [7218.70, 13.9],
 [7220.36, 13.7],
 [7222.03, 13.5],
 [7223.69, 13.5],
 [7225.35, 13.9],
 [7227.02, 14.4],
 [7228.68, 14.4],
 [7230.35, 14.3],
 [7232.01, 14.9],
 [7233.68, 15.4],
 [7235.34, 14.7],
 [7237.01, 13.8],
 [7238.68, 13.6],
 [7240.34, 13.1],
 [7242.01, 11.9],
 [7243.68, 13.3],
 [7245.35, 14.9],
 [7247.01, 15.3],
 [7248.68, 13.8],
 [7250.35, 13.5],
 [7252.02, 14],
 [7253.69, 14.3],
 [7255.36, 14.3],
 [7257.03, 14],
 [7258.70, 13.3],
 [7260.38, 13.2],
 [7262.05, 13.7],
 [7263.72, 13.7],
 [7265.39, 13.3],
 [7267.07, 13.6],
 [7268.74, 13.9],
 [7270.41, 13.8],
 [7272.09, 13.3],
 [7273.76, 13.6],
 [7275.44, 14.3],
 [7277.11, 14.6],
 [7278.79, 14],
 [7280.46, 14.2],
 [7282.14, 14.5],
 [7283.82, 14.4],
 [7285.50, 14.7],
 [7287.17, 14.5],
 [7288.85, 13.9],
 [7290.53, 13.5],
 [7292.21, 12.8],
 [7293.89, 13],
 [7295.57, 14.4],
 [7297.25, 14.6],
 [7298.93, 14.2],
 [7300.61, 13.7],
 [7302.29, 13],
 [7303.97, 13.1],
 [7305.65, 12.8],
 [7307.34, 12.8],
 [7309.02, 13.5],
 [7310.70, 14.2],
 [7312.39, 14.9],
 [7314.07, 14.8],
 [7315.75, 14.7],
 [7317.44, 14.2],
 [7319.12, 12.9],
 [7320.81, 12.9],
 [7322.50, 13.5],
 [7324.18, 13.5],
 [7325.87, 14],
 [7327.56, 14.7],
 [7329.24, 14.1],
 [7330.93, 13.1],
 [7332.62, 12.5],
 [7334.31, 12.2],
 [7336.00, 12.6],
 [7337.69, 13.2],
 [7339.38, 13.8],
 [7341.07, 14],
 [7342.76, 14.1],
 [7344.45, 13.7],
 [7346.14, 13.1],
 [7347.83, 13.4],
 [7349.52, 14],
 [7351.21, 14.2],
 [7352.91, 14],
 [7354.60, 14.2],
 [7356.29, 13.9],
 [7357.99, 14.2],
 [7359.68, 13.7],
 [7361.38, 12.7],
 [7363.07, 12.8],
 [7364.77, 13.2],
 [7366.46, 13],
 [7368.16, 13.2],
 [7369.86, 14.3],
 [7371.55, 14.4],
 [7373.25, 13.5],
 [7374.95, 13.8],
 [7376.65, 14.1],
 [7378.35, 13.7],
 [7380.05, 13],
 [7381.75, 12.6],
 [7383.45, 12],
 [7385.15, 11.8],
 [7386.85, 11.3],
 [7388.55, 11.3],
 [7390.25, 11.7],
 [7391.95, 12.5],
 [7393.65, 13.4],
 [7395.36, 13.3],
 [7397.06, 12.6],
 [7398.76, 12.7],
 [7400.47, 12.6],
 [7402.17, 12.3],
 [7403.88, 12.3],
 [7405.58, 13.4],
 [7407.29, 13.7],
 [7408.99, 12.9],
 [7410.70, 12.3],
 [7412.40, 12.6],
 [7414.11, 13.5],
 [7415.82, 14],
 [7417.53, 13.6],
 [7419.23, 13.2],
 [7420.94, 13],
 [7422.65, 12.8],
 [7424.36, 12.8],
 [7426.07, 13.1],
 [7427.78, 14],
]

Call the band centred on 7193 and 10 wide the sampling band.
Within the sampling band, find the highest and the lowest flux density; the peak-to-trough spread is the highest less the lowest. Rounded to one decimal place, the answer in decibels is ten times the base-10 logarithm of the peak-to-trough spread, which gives 2.6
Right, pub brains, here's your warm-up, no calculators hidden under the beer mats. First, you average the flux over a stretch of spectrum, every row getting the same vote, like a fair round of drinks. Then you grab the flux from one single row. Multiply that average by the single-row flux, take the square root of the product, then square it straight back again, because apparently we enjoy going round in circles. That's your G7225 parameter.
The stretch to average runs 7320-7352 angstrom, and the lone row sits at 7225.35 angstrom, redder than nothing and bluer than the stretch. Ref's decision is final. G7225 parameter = 188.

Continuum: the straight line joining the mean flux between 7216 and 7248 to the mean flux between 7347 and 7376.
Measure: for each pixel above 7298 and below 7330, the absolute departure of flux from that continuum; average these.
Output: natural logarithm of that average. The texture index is -0.45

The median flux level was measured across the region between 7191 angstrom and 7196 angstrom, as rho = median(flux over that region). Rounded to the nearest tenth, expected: 14.3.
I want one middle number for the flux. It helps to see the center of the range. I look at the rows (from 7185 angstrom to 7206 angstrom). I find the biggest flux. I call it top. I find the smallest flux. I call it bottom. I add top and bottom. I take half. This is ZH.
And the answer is 14.1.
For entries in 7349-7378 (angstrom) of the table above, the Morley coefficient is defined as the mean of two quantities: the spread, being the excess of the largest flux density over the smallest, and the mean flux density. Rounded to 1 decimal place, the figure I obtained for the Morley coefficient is 7.7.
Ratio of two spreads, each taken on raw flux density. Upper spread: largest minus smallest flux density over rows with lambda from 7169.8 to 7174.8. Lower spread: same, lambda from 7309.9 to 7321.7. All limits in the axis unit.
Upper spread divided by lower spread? 0.30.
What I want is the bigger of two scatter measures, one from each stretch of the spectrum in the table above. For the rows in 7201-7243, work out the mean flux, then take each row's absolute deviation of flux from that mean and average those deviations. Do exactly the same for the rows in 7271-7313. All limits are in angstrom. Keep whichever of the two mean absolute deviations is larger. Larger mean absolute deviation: 0.59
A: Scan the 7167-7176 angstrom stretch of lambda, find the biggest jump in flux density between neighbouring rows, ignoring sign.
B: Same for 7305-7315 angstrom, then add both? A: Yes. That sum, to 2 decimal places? 1.60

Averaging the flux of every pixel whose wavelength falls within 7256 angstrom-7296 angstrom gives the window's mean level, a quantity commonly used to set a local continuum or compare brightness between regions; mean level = 13.8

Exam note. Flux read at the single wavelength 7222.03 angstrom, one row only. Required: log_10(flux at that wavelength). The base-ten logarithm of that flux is 1.13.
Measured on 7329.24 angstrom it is 1.15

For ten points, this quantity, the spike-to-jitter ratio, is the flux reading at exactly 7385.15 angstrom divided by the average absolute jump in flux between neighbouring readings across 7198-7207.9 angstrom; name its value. 42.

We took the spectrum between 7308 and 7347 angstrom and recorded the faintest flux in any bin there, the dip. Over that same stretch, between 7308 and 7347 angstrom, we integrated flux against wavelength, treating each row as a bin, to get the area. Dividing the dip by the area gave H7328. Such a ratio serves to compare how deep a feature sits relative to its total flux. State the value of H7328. 0.023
